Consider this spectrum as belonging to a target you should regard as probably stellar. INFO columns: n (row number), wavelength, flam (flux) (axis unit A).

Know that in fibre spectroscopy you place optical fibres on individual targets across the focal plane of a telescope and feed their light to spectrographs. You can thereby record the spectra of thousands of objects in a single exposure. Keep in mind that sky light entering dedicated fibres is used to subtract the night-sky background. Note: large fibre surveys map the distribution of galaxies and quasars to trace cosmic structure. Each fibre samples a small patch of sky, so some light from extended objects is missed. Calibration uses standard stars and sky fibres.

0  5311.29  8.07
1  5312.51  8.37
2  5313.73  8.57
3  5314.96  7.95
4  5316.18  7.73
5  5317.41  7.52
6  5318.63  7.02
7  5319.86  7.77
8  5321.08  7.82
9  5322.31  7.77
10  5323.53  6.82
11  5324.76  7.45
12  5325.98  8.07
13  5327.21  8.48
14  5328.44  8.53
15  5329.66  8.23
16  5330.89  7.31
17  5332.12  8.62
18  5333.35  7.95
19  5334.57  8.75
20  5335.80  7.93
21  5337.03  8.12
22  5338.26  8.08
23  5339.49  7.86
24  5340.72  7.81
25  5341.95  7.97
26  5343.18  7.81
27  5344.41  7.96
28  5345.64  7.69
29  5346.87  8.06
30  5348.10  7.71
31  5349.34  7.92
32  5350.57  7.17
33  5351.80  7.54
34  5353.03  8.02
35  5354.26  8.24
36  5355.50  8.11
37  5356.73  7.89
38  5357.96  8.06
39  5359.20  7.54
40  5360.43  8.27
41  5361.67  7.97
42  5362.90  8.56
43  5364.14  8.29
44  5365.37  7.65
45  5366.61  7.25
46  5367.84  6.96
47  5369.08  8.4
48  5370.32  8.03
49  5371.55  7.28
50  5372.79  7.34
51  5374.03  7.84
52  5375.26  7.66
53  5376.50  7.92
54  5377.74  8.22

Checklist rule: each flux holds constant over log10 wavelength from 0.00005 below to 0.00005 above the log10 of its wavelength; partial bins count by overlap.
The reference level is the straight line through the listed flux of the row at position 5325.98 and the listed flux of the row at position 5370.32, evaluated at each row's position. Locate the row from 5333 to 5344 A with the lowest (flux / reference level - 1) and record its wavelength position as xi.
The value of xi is 5340.72 A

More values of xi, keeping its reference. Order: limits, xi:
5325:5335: 5330.89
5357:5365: 5359.20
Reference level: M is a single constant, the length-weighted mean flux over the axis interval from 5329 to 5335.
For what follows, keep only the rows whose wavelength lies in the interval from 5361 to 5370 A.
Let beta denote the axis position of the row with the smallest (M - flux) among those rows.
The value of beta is 5362.90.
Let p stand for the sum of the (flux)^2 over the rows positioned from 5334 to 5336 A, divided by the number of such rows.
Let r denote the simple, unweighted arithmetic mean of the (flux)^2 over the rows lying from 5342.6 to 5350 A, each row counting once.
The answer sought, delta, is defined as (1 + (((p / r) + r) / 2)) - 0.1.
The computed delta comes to 32.4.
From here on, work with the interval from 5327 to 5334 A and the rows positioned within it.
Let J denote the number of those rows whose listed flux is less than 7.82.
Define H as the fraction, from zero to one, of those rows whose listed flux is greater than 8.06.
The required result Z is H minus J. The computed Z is -0.3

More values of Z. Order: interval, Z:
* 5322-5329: -2.5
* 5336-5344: -1.7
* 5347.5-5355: -2.8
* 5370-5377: -3.0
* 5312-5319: -2.7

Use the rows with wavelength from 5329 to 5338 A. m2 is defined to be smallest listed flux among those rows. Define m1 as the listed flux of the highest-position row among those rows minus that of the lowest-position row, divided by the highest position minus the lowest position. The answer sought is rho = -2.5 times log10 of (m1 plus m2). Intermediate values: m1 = -0.01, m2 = 7.31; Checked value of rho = -2.16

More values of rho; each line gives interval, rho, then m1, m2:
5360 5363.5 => -2.27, 0.12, 7.97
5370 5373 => -2.11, -0.28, 7.28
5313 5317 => -2.17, -0.34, 7.73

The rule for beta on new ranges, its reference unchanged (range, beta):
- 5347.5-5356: 5354.26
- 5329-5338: 5334.57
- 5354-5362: 5360.43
